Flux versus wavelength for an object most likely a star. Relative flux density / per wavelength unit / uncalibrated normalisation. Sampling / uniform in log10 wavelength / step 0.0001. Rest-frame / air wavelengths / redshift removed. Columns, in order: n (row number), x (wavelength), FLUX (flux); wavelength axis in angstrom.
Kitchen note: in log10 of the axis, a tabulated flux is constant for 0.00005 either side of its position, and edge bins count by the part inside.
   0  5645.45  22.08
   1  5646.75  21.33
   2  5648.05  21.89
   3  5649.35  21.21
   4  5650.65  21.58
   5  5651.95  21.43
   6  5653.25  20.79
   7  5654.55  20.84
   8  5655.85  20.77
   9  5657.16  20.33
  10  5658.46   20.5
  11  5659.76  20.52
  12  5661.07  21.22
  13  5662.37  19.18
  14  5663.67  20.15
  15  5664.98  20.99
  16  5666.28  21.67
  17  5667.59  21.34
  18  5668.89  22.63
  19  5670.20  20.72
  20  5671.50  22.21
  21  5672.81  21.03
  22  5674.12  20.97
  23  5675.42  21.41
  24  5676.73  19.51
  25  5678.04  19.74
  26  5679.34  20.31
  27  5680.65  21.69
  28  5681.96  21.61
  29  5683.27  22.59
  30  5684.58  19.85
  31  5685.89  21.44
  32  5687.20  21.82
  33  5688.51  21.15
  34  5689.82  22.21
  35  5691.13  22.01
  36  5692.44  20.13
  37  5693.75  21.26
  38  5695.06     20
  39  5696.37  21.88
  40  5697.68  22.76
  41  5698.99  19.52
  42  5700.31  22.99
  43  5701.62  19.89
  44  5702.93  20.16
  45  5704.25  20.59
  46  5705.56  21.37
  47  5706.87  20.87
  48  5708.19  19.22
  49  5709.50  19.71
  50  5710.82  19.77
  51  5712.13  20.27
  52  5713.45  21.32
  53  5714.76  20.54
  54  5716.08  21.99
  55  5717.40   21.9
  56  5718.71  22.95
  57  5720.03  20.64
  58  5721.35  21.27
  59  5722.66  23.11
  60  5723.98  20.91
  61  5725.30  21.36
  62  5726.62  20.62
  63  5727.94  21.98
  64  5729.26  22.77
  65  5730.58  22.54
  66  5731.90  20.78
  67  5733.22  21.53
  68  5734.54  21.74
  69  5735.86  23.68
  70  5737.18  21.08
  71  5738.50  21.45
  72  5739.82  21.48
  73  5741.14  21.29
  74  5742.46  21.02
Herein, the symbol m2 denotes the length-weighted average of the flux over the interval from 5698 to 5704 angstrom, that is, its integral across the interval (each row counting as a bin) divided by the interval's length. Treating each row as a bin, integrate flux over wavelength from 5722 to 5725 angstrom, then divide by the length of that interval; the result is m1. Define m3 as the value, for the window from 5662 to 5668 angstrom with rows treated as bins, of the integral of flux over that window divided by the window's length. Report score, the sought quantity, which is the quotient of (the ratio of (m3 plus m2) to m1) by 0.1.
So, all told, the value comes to 18.9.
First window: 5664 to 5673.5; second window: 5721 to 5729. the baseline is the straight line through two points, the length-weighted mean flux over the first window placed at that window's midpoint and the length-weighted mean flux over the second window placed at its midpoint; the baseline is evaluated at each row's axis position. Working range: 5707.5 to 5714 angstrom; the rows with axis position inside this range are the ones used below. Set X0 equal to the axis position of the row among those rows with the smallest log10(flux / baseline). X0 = 5708.19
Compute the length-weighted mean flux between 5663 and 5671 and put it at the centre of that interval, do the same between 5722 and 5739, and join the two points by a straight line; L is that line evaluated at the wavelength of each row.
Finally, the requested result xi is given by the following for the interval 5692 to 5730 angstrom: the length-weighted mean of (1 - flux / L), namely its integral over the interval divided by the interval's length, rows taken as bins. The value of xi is 0.03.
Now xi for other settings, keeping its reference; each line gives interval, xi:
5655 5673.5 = 0.01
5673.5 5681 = 0.04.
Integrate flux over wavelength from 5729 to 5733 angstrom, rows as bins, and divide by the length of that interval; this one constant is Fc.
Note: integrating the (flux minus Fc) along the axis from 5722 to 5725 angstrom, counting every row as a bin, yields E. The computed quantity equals 0.1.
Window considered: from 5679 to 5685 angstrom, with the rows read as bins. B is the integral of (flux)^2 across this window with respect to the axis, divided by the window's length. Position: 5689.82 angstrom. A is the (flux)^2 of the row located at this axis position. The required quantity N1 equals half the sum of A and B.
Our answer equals 474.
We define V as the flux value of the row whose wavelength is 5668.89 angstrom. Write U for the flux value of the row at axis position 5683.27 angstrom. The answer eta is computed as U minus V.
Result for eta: 0.0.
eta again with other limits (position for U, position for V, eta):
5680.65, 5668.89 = -0.9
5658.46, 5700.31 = -2.5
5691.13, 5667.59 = 0.7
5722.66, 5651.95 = 1.7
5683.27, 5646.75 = 1.3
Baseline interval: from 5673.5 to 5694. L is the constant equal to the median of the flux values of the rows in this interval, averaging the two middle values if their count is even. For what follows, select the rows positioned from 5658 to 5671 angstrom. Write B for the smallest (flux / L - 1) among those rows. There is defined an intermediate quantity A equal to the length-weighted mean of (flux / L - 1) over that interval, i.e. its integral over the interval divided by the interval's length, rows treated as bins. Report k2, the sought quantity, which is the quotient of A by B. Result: 0.20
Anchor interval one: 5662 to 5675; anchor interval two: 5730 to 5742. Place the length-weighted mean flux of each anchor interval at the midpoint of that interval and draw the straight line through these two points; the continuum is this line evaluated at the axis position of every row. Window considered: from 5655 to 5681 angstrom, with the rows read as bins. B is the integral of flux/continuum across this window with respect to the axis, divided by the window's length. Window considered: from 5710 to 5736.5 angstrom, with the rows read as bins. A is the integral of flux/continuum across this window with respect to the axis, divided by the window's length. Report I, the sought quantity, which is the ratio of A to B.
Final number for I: 1.01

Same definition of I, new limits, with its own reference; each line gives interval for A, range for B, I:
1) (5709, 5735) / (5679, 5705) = 1.00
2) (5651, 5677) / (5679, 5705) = 1.00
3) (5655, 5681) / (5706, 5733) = 1.00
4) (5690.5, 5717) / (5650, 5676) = 0.97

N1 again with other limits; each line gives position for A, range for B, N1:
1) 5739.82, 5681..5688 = 461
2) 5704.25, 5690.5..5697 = 434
